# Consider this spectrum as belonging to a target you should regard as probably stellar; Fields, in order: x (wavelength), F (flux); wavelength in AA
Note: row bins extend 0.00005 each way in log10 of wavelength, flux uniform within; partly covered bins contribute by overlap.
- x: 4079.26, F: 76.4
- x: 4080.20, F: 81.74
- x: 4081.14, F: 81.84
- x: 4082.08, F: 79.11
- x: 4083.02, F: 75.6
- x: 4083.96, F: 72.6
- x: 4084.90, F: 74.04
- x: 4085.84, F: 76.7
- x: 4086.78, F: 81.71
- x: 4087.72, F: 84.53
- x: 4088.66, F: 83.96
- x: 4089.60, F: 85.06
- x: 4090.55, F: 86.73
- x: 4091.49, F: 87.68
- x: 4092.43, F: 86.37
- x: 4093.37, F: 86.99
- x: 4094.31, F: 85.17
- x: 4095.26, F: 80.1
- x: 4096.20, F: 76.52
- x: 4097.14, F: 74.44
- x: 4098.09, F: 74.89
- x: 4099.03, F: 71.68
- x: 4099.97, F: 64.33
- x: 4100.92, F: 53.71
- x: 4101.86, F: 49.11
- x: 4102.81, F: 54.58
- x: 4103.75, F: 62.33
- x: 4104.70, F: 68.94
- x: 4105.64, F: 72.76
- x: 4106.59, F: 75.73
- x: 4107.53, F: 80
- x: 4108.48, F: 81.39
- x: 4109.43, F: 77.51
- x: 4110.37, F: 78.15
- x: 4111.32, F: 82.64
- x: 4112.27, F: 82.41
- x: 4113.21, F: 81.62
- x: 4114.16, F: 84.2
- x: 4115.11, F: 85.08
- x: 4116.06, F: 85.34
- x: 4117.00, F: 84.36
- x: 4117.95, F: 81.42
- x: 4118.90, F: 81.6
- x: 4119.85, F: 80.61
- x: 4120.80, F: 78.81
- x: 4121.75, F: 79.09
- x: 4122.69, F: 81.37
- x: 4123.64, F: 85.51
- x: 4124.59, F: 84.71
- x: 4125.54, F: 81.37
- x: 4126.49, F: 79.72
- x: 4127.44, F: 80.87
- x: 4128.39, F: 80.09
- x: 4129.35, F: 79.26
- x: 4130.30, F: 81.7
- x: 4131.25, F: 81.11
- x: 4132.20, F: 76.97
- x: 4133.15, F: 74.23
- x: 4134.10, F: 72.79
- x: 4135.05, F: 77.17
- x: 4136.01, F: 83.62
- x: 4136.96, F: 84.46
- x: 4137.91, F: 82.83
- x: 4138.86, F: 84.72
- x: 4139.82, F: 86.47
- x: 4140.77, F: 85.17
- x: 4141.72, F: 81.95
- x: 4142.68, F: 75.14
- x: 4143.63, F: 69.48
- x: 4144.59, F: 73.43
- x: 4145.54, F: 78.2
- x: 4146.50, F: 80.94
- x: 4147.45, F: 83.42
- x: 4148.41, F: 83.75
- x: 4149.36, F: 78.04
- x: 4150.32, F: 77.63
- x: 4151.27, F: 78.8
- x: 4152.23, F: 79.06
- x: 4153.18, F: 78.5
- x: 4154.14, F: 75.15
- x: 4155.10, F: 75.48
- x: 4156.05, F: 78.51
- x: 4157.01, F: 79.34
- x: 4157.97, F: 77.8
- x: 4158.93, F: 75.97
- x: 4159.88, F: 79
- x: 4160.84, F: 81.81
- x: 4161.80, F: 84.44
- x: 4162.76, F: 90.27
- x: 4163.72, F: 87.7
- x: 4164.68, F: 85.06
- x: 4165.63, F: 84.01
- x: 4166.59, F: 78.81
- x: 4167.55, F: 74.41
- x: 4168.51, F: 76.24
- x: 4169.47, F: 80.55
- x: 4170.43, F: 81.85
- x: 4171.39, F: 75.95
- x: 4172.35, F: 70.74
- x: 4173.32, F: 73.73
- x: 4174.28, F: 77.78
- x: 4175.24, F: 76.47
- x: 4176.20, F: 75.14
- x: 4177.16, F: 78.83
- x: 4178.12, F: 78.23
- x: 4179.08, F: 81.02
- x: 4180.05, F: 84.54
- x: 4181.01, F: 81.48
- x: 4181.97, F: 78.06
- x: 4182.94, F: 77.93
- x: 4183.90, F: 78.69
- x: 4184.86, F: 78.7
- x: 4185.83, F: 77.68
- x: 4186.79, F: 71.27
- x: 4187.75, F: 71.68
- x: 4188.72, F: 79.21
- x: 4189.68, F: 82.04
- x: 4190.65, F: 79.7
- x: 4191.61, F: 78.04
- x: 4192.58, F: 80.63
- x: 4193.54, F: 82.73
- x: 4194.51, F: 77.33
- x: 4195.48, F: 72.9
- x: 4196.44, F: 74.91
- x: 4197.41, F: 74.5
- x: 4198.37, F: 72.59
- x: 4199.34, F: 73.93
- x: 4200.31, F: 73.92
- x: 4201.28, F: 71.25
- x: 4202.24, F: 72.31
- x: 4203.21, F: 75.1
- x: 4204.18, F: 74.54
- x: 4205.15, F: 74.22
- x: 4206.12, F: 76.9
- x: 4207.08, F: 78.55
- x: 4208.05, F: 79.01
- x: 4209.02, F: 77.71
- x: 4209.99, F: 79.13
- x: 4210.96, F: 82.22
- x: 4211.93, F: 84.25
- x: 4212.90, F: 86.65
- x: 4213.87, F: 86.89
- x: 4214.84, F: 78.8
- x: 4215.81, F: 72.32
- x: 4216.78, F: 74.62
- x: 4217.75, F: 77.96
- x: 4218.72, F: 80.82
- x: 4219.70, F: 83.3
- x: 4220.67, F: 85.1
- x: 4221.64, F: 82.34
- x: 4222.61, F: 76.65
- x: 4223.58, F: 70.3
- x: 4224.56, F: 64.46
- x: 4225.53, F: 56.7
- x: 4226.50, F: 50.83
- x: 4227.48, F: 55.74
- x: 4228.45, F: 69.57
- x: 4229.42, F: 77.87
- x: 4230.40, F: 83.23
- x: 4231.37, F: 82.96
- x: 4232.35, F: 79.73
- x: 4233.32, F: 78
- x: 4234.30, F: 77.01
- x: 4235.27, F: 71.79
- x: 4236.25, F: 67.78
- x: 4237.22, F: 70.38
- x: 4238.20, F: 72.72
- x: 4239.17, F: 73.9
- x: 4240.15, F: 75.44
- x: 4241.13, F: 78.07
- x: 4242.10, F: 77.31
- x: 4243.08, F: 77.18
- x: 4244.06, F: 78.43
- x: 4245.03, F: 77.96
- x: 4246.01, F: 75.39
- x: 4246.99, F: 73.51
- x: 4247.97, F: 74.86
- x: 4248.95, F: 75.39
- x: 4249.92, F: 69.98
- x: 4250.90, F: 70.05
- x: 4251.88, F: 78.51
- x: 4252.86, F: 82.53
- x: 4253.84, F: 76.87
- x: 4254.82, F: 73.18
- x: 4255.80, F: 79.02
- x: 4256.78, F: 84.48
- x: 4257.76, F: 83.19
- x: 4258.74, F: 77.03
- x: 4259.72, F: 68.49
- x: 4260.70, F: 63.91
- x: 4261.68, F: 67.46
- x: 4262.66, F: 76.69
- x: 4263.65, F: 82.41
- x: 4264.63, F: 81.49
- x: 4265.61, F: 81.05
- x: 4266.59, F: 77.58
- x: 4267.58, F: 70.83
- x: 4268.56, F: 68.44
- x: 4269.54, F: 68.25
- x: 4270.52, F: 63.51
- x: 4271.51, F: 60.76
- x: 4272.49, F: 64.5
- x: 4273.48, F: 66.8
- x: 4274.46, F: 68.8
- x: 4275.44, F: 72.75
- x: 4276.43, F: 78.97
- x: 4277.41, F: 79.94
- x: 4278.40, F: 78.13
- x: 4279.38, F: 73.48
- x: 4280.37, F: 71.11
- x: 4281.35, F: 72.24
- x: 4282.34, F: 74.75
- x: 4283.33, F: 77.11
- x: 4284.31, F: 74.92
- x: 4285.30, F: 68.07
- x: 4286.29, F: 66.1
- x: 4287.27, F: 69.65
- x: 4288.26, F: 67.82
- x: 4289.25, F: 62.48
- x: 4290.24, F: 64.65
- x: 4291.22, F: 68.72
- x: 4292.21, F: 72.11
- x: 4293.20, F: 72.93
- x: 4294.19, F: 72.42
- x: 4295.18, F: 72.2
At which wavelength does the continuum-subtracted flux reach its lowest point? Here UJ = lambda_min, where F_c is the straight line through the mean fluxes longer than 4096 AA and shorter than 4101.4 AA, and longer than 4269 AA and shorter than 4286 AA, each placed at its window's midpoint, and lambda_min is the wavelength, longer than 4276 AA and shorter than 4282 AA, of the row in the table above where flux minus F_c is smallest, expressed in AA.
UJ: 4280.37 AA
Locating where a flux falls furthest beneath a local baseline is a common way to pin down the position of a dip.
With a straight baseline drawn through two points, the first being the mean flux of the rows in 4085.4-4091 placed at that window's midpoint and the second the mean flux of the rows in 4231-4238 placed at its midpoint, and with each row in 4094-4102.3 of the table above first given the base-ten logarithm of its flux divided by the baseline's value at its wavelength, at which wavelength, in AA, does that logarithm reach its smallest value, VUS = 4101.86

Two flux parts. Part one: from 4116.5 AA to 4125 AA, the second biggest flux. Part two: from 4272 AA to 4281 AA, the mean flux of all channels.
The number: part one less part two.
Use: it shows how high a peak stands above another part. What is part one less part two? 12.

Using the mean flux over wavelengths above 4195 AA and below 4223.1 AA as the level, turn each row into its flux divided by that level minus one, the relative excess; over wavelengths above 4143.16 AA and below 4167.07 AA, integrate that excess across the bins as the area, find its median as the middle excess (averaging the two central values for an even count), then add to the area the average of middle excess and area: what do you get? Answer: 1.0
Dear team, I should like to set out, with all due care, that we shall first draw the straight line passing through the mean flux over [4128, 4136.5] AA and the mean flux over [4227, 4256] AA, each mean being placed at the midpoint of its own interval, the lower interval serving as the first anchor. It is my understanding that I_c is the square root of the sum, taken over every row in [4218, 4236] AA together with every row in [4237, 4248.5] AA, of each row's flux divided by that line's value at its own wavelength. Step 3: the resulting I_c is 5.4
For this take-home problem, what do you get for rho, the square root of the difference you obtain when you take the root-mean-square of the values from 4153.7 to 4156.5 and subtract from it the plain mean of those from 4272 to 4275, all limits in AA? 3.1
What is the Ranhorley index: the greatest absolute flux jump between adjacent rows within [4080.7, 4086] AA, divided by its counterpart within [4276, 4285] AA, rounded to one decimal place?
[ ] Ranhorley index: 0.8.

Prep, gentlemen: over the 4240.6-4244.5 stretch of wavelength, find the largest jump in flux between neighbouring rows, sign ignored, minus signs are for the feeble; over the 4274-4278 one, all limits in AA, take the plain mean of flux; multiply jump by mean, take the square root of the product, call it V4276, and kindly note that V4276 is 10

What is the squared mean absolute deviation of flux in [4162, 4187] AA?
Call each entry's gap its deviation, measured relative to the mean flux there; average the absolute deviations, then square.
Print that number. 12.0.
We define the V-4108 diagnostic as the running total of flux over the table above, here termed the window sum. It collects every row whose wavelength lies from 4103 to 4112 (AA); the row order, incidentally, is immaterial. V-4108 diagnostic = 679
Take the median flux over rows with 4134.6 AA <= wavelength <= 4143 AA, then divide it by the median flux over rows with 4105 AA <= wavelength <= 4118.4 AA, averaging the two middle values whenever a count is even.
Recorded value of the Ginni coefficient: 1.03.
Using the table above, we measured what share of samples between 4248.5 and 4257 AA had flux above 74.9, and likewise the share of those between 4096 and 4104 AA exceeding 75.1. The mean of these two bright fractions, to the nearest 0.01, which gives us 0.39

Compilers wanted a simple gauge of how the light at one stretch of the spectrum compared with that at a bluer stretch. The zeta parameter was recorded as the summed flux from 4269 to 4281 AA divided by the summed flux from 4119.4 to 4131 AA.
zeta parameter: 0.87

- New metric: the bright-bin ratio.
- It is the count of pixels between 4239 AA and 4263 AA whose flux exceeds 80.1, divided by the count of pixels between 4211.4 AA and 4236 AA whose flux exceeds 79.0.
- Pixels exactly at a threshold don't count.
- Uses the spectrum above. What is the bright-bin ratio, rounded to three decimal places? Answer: 0.300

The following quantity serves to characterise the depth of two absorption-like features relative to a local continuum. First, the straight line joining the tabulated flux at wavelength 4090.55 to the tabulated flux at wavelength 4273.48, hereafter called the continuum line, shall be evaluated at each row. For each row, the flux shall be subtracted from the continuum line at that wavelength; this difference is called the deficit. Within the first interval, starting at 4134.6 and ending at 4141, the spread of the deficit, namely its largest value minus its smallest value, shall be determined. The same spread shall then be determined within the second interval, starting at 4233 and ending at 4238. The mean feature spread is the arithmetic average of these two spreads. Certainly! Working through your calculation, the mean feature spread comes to 10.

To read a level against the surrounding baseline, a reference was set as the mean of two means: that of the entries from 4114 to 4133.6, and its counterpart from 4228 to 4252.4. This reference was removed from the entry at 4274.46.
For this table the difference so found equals -10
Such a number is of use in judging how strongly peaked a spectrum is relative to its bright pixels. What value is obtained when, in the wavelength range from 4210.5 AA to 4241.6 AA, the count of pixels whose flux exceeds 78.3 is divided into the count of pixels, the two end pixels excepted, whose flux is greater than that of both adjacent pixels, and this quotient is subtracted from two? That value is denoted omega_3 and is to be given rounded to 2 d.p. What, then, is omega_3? 1.75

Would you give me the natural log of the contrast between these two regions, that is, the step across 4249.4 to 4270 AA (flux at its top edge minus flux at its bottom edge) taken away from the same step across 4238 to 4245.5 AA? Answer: 1.9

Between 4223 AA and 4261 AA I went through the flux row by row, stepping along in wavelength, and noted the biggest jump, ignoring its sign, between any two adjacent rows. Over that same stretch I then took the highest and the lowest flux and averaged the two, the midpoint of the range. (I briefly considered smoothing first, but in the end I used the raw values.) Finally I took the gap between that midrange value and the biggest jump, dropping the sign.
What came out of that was 54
